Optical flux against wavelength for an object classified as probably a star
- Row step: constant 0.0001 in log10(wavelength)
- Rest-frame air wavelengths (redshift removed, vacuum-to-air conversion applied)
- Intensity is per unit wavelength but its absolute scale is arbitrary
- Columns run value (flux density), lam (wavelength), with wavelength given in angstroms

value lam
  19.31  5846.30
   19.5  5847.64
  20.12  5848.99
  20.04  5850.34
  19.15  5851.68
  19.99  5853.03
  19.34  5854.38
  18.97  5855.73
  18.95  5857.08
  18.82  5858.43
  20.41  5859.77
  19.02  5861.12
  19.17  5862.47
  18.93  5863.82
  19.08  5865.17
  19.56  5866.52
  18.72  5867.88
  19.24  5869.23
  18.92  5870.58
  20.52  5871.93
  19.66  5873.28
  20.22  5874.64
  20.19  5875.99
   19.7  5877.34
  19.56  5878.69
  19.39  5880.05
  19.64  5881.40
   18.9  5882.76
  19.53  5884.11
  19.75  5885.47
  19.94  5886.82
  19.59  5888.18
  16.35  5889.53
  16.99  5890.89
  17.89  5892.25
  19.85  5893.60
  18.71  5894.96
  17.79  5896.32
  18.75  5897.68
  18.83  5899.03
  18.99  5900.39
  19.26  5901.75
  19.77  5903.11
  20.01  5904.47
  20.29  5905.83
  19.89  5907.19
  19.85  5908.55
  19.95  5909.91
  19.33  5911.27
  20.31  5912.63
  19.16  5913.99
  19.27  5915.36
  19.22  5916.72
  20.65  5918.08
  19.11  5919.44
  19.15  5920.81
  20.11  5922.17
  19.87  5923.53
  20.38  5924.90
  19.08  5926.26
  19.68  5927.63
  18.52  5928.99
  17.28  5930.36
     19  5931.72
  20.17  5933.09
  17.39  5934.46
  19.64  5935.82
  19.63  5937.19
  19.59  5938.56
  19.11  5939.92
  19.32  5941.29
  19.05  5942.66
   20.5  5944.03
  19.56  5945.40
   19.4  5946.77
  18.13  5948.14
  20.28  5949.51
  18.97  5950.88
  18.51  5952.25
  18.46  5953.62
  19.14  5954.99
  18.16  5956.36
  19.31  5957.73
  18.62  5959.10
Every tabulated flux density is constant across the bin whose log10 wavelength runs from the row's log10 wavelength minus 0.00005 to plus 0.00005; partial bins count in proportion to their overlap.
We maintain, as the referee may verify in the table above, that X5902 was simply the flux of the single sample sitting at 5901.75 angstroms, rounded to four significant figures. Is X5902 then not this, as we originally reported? 19.26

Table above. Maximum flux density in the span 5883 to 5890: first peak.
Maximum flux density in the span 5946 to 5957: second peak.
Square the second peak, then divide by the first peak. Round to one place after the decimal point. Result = 20.6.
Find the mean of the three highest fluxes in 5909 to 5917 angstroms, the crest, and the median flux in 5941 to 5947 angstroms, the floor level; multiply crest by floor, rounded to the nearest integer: 385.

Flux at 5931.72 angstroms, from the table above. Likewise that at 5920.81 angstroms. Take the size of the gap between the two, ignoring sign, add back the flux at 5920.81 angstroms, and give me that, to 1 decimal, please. 19.3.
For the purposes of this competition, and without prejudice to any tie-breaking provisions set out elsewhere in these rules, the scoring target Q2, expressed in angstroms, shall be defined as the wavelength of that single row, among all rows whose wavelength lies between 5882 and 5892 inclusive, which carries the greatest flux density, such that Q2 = 5886.82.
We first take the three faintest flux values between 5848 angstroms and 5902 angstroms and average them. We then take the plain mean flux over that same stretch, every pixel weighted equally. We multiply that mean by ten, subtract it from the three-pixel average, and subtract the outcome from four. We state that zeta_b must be 179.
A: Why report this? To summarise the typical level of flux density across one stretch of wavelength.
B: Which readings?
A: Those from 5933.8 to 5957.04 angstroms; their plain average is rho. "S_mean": 19.1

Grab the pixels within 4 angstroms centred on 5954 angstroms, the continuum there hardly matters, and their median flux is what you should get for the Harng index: 18.5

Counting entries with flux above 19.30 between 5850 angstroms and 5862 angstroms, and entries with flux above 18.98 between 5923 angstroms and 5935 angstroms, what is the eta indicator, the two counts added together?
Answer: 10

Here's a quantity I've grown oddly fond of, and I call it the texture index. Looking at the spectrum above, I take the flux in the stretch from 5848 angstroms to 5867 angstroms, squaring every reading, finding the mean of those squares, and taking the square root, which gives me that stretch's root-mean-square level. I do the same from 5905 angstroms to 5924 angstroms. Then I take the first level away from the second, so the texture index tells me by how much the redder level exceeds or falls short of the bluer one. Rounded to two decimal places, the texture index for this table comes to 0.33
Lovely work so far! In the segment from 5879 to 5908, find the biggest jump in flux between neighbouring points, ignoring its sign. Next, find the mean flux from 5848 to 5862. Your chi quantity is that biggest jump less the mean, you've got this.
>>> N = -16.2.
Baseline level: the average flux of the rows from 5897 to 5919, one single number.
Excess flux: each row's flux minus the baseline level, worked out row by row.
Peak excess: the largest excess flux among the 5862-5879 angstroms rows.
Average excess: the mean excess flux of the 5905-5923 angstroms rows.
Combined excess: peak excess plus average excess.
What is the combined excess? 1.04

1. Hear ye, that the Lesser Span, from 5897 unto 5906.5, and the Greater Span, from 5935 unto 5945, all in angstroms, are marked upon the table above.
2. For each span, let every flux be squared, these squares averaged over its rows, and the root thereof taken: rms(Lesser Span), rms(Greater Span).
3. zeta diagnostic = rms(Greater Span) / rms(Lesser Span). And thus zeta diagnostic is 1.01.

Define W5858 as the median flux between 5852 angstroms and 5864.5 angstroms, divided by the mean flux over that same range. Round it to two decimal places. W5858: 0.99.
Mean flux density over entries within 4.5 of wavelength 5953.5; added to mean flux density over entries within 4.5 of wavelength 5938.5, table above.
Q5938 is 38.1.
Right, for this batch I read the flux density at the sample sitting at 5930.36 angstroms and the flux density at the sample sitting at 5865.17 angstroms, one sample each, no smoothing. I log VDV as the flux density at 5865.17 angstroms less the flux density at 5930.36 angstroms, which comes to 1.8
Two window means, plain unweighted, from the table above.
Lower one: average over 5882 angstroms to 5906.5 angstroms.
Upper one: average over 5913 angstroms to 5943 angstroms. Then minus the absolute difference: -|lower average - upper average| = -0.3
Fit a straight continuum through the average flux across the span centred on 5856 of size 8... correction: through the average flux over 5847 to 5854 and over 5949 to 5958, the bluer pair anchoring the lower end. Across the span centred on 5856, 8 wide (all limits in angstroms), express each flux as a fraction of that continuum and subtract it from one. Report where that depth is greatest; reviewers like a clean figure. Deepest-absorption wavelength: 5858.43 angstroms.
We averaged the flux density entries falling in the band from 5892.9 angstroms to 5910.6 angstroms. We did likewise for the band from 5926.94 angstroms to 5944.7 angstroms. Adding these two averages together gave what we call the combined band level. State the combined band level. 38.5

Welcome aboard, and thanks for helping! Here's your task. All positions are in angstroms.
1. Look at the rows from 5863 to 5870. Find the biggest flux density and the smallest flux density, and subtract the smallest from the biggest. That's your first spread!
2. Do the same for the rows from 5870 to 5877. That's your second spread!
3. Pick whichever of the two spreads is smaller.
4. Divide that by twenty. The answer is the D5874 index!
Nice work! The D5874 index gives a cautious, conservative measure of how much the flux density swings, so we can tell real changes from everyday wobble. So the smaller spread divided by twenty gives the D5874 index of 0.042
